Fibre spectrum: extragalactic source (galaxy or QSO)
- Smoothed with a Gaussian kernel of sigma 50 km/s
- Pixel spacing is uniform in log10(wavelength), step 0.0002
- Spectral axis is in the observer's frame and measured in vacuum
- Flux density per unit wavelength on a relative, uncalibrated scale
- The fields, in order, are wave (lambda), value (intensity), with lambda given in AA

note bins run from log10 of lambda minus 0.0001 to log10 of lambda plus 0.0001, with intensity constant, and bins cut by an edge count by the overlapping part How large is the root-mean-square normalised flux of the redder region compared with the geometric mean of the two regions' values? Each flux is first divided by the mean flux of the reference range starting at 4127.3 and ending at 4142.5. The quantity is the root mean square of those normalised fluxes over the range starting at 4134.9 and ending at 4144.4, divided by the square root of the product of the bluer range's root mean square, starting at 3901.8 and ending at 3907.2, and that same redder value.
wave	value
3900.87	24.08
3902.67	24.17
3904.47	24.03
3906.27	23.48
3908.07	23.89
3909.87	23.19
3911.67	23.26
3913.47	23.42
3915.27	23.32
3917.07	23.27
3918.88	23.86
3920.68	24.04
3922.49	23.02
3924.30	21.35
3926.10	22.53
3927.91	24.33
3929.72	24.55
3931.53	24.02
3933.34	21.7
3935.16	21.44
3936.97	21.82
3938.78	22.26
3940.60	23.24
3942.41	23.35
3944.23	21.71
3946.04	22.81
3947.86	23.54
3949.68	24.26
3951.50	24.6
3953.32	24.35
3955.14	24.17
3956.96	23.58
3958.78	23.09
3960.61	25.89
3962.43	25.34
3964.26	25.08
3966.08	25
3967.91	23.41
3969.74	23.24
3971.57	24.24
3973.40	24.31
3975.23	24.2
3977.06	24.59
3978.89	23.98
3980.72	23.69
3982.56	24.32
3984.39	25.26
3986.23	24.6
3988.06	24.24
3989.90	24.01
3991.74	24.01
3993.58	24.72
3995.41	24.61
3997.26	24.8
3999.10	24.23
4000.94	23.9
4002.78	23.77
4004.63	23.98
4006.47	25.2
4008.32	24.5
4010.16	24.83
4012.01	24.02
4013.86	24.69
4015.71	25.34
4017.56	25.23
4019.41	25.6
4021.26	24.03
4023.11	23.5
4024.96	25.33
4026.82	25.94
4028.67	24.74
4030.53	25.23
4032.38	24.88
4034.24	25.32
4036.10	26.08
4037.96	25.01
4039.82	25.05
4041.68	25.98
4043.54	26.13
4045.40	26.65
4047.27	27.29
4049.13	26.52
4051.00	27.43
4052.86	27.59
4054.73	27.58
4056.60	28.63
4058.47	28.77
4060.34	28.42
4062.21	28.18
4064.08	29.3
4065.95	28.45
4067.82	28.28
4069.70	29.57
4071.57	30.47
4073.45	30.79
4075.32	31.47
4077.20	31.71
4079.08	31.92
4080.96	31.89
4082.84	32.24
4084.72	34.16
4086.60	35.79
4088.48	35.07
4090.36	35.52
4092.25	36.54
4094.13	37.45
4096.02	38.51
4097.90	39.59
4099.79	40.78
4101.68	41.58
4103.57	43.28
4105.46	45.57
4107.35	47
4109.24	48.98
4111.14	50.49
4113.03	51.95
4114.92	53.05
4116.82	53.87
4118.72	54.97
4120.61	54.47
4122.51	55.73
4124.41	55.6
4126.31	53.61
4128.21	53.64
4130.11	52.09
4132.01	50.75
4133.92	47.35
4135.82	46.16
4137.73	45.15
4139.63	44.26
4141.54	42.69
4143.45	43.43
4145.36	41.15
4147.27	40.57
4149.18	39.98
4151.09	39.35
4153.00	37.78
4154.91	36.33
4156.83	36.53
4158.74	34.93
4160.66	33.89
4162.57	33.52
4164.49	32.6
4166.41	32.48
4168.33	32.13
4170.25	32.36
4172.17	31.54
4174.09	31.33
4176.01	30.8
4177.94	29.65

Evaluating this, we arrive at 1.36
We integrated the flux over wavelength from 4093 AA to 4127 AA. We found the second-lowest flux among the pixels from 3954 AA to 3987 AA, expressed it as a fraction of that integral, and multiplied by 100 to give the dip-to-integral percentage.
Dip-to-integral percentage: 1.4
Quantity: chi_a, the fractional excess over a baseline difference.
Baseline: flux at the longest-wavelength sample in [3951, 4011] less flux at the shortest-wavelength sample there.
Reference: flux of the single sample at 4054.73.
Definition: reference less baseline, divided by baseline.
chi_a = 119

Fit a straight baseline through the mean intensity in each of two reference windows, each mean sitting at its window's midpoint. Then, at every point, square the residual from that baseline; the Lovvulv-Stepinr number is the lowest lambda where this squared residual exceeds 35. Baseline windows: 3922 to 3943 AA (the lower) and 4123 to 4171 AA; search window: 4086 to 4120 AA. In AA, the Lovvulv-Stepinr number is 4105.46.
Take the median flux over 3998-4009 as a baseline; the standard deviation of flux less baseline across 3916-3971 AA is 1.2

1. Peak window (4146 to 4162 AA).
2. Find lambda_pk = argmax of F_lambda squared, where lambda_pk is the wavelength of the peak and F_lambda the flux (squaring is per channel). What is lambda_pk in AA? 4147.27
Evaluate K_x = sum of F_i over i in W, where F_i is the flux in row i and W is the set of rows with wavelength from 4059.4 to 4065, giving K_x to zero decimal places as 86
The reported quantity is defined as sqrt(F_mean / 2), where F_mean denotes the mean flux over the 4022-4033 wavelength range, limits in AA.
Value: 3.5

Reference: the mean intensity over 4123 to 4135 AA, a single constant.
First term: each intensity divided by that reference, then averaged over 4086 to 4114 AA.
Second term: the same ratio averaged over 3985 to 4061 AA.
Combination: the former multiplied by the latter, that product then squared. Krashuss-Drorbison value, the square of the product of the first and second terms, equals 0.15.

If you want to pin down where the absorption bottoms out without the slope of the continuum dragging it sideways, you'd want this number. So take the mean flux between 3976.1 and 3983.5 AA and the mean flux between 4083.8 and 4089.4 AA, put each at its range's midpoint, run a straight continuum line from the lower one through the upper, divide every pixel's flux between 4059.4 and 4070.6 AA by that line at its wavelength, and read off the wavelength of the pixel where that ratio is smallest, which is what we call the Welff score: 4067.82 AA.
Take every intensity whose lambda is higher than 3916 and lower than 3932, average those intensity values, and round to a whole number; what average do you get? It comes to 23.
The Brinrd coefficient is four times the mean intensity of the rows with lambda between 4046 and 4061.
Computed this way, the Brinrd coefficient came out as 111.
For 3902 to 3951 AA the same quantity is 93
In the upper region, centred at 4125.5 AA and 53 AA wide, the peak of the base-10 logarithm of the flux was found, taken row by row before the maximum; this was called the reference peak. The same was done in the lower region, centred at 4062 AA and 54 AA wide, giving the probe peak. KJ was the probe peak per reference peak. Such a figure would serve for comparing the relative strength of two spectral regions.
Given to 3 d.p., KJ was 0.890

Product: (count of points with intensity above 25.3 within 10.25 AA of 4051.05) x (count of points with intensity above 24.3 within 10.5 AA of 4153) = 121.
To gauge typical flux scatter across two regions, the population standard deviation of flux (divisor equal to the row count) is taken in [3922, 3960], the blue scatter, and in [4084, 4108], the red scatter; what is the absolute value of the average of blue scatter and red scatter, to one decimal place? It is 2.5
